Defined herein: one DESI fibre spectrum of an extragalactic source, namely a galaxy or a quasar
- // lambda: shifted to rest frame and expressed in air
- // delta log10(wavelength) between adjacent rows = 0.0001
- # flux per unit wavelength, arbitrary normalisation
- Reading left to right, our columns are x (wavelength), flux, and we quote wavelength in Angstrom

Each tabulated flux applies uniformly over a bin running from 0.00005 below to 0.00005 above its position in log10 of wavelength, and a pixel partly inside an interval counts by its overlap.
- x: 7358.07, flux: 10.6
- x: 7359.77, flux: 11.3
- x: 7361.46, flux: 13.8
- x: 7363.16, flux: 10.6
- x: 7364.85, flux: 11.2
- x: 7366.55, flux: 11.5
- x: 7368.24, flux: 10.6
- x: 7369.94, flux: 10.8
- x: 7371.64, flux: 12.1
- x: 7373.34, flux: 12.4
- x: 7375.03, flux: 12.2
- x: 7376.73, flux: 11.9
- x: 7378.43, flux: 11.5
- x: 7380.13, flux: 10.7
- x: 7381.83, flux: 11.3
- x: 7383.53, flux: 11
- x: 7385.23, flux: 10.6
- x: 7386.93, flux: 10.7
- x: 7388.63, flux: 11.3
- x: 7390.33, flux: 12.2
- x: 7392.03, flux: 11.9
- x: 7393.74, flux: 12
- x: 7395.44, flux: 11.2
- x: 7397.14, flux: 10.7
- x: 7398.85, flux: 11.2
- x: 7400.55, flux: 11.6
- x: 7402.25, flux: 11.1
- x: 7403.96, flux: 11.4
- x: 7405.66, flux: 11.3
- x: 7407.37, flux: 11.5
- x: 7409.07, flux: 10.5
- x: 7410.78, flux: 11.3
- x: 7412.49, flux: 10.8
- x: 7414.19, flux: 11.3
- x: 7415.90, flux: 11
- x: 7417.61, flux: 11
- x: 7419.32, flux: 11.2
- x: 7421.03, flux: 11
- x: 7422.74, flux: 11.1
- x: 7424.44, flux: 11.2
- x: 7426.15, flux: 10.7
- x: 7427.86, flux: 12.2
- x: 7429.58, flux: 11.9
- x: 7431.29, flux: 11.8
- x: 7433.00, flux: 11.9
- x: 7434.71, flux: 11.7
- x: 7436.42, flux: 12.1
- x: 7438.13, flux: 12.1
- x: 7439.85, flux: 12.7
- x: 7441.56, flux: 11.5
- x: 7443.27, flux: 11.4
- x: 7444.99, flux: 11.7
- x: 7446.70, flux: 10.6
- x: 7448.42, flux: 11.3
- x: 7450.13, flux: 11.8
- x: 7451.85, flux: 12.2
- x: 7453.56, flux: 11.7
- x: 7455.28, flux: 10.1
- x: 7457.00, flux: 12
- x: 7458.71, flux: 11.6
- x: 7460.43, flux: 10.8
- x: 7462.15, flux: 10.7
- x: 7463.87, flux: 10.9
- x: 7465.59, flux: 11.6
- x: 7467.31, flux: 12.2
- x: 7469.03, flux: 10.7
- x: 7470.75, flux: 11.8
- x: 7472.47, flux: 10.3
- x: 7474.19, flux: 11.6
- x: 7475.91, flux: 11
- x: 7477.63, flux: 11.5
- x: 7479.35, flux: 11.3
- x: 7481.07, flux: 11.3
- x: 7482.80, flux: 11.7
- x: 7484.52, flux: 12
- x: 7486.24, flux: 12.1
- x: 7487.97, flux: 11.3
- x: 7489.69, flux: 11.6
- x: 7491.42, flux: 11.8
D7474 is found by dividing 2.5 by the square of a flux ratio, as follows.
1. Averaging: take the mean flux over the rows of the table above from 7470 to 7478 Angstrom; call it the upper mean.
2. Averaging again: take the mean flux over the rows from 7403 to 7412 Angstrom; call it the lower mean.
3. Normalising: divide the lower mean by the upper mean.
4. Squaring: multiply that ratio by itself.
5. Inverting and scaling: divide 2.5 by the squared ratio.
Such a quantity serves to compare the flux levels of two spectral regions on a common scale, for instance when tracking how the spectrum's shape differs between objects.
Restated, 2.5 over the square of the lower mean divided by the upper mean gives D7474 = 2.5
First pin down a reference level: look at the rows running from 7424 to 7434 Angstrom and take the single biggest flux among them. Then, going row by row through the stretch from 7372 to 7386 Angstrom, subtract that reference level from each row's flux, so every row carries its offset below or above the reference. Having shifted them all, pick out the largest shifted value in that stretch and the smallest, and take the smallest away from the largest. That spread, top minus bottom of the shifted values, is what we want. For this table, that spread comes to 1.8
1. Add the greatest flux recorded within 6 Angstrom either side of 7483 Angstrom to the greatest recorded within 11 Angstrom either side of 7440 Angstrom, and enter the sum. 24.8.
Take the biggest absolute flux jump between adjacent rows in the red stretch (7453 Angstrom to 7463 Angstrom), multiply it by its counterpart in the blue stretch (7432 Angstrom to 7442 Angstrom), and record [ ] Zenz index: 2.3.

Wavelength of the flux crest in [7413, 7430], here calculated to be 7427.86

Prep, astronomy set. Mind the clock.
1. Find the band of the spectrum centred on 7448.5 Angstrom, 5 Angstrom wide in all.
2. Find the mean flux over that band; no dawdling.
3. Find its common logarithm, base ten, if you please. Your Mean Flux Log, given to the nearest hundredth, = 1.05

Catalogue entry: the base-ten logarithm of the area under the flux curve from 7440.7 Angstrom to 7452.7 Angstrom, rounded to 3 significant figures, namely 2.14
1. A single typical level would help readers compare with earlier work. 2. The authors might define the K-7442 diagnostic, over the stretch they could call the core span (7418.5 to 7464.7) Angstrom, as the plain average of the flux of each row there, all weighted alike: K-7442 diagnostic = 11.5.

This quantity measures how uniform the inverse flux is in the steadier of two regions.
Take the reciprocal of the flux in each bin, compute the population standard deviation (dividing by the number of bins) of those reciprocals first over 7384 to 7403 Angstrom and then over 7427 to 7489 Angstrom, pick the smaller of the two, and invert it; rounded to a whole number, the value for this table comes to 246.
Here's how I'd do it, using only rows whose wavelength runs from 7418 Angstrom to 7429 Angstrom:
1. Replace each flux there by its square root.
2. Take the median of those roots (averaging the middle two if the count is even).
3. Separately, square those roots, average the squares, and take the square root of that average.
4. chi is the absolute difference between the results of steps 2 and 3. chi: 0.012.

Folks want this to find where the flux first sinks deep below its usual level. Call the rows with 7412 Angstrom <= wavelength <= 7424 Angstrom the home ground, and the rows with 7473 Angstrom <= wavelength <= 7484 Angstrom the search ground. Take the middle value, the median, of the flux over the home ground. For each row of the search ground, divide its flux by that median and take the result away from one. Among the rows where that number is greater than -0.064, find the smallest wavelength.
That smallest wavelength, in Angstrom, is 7474.19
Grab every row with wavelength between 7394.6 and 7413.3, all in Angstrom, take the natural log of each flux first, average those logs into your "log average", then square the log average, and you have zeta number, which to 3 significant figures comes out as 5.81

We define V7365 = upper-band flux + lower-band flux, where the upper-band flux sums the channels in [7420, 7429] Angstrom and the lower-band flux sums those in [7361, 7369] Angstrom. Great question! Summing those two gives 114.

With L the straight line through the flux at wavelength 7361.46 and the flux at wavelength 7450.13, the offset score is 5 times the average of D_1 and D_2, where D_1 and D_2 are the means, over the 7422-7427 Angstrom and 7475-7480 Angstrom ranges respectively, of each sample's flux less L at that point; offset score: -3.2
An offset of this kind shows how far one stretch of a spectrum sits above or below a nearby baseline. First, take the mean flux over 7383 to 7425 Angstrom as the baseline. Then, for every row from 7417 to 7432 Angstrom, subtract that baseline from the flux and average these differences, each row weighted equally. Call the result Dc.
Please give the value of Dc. 0.14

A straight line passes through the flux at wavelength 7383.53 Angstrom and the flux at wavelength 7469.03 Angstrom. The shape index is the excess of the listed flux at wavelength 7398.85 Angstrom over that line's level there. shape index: 0.25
